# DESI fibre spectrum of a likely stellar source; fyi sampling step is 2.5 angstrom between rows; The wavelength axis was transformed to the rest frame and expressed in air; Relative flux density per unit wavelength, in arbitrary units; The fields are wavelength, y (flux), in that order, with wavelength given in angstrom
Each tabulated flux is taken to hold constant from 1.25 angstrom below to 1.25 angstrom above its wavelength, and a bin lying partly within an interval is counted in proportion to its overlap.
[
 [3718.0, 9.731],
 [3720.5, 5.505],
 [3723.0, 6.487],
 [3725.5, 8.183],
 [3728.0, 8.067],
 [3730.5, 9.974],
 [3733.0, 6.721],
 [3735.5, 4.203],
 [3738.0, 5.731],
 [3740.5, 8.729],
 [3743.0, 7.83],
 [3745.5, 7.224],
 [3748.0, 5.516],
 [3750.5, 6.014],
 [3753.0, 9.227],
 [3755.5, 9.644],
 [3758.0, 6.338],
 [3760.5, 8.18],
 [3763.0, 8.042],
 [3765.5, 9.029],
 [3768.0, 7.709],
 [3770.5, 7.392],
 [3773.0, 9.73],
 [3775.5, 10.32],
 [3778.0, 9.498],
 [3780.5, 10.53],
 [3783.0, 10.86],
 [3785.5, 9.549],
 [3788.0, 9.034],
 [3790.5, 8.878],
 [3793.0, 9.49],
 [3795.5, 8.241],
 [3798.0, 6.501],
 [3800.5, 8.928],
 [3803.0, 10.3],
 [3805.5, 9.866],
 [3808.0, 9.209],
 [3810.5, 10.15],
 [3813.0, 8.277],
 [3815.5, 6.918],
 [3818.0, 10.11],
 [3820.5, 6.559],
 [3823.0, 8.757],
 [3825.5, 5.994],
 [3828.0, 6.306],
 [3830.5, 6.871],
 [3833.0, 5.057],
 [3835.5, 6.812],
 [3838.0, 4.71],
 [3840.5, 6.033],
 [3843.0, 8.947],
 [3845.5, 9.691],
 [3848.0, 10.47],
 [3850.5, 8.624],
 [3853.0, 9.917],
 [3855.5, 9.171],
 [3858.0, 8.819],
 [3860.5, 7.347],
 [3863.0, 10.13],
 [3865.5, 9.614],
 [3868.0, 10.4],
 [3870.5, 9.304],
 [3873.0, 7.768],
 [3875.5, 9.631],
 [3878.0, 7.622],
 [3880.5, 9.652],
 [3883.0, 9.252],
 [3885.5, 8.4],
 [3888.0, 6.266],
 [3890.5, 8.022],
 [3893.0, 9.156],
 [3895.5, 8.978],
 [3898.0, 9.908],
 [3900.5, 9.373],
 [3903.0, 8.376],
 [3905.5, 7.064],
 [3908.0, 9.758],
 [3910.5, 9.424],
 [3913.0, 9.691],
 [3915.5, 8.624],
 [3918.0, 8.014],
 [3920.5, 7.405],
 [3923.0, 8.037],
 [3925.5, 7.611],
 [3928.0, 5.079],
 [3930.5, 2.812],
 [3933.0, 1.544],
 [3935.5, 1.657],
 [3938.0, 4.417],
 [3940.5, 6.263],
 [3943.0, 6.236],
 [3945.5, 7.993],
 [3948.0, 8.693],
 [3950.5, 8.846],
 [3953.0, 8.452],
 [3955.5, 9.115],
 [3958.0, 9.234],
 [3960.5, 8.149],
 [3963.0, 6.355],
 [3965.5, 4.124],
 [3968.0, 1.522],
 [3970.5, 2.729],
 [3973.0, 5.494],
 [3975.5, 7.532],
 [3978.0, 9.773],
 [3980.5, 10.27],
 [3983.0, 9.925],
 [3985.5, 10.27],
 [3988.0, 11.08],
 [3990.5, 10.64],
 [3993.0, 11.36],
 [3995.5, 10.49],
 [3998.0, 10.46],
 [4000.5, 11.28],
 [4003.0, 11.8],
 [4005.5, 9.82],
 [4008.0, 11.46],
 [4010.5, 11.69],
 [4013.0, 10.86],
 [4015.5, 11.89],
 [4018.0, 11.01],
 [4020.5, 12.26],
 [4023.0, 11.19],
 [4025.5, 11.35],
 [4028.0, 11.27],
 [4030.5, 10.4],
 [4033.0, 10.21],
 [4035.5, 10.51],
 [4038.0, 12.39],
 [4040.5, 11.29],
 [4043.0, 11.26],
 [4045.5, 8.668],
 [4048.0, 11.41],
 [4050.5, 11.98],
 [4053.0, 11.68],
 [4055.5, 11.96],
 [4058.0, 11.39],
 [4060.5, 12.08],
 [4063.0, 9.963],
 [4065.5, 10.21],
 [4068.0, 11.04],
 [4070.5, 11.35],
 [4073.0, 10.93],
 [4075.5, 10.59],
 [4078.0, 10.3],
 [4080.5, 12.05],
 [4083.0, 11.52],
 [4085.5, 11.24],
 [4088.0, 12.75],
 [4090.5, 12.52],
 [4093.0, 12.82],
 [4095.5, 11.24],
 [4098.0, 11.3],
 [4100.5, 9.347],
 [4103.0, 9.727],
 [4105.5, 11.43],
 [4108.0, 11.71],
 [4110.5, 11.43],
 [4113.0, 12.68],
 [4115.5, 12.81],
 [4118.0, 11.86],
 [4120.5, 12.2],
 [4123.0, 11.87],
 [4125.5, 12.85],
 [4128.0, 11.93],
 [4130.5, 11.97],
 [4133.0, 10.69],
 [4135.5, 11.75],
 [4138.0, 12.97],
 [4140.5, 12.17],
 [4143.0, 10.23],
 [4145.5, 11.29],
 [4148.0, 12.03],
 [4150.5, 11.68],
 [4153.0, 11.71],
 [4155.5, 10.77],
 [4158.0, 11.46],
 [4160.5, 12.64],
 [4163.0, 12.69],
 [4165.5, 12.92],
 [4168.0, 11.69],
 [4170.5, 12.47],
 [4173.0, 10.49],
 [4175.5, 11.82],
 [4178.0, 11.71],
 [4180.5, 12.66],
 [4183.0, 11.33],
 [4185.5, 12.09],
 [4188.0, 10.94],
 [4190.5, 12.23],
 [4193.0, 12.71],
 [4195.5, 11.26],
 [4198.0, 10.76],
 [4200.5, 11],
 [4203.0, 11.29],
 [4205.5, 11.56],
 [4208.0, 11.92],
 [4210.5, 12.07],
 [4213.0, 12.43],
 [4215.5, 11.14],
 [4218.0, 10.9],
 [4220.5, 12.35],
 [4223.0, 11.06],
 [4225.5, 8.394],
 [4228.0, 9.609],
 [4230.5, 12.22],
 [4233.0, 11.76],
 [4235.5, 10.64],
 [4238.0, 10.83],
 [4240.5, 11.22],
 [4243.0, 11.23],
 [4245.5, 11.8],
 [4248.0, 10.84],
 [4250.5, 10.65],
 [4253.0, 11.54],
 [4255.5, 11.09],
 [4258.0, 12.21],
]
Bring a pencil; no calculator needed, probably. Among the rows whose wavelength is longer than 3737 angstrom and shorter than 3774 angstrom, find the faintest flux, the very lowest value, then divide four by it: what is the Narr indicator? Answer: 0.7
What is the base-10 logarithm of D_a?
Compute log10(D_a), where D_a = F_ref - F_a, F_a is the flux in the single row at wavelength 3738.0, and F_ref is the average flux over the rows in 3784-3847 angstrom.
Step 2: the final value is 0.4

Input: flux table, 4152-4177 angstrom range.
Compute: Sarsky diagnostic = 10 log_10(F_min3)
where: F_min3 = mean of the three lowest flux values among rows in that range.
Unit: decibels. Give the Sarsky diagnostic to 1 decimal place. 10.4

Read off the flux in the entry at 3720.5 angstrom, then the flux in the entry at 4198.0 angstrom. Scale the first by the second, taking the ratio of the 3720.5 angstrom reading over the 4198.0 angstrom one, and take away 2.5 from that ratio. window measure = -1.99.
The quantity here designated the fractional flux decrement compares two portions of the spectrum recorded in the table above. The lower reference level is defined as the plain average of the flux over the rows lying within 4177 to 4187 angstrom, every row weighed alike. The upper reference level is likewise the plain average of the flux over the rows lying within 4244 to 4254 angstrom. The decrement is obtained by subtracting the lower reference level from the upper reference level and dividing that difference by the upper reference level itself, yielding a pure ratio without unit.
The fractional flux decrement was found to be -0.1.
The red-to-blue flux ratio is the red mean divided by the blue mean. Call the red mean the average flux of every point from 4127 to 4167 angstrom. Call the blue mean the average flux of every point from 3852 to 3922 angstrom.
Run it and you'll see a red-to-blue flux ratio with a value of 1.34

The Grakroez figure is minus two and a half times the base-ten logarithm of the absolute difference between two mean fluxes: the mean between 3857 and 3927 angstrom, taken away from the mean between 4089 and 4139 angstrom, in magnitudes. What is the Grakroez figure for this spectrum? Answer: -1.2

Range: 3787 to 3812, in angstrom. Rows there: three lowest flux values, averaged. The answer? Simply 8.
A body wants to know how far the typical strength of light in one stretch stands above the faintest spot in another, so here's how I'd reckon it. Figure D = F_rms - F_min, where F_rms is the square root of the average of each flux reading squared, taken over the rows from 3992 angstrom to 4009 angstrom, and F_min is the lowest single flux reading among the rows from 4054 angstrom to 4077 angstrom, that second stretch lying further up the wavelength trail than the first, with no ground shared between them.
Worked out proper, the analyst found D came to 1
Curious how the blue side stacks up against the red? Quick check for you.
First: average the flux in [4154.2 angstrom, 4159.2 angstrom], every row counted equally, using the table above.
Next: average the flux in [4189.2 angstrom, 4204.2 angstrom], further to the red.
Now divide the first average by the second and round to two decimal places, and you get 0.96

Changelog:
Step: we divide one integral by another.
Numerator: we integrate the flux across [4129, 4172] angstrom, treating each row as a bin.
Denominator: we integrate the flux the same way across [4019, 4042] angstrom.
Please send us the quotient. 2.0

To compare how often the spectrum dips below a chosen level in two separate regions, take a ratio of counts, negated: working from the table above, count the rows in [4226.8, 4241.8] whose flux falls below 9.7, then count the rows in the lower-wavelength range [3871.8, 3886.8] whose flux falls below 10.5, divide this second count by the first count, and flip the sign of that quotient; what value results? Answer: -6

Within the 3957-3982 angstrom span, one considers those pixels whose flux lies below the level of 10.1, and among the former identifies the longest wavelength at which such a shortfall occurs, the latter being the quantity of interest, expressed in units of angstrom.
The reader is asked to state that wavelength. 3978.0 angstrom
